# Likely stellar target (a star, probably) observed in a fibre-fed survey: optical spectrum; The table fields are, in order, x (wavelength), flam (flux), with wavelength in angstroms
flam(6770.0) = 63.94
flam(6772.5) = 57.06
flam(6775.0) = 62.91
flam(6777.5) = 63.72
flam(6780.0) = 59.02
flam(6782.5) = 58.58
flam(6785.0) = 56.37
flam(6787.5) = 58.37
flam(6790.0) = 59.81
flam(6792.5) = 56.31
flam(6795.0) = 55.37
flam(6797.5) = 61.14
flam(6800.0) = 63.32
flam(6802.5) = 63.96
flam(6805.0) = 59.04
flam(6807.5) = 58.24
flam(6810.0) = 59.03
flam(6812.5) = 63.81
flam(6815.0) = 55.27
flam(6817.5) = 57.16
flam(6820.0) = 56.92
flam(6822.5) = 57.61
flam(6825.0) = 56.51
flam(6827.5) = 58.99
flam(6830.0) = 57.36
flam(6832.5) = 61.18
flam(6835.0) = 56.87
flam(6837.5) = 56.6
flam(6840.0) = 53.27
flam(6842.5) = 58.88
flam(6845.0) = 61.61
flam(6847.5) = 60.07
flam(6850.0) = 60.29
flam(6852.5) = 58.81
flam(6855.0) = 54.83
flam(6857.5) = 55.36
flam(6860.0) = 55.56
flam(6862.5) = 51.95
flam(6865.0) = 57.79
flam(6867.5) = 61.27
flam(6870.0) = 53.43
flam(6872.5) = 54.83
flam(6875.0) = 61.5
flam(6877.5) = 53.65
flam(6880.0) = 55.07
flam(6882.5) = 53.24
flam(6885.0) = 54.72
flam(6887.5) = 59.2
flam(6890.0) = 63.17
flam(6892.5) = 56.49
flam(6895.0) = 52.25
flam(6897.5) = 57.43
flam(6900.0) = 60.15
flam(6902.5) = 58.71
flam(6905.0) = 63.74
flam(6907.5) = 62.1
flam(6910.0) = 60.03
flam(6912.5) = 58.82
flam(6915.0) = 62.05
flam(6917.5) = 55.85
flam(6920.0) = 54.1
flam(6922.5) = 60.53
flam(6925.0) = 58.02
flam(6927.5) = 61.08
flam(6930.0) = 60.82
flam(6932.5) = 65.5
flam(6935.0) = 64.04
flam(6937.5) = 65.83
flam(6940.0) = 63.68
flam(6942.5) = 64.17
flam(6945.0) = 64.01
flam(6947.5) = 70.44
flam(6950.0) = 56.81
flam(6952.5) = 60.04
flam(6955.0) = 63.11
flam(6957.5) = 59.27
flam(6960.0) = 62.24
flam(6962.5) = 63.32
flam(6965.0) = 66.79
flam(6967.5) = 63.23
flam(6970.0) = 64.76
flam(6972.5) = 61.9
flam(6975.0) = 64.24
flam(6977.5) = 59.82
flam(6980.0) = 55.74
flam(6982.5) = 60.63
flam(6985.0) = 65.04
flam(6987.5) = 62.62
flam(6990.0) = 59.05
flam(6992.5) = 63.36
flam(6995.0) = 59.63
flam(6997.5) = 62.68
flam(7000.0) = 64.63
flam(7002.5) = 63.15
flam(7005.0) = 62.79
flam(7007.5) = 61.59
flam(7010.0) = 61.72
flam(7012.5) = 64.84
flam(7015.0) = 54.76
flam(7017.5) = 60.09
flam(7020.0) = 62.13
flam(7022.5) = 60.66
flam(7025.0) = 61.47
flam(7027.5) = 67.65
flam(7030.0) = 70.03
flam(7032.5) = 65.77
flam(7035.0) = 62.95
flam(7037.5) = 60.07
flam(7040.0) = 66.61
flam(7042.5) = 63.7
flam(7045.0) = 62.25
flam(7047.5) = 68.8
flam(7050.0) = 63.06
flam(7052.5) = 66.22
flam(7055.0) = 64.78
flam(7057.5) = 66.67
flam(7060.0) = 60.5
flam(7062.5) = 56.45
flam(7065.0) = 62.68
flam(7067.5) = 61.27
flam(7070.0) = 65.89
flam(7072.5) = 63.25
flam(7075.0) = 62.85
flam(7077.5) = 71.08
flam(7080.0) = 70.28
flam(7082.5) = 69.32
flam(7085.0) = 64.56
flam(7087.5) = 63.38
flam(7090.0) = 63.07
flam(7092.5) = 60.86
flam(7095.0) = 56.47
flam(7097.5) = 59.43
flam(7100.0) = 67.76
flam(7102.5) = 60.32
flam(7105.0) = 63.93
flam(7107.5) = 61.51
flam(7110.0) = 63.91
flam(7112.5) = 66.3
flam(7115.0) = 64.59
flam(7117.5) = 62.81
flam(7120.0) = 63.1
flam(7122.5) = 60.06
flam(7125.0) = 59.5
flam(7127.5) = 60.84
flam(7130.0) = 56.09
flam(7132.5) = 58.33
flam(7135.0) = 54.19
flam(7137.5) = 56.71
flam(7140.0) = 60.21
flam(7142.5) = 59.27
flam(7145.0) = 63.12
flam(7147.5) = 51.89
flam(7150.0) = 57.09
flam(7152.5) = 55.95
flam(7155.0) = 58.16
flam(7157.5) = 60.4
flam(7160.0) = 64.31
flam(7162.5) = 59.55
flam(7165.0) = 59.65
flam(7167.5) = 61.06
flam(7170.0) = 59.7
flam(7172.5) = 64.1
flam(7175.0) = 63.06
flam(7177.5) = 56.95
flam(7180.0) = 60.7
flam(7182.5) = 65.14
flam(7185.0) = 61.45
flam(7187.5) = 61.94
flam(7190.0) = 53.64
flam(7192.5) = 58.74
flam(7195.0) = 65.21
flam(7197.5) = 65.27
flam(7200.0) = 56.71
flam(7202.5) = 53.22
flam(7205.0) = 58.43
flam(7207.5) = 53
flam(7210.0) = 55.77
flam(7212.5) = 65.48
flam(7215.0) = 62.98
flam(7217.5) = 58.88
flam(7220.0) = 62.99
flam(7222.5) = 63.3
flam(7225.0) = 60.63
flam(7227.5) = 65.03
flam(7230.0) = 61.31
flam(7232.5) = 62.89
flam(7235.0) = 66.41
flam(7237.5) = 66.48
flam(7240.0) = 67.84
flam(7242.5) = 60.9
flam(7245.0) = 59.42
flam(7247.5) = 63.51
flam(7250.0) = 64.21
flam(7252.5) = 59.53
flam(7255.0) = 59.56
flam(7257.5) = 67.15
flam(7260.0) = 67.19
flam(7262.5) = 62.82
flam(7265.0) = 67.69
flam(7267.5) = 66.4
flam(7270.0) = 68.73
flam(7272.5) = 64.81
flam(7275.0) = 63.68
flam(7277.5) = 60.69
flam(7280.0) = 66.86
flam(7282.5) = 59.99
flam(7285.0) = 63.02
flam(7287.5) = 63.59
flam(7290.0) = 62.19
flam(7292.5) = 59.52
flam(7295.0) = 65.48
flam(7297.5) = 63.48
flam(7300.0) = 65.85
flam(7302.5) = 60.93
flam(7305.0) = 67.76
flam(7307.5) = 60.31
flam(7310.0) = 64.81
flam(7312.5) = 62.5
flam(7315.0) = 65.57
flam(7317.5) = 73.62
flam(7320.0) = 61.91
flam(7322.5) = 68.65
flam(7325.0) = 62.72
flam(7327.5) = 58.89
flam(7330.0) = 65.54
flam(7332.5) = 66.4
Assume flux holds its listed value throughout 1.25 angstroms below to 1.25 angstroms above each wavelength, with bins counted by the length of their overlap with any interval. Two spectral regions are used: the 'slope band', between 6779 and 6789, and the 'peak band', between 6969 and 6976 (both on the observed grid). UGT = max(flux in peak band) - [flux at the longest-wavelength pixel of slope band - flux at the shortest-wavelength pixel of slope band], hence 65.4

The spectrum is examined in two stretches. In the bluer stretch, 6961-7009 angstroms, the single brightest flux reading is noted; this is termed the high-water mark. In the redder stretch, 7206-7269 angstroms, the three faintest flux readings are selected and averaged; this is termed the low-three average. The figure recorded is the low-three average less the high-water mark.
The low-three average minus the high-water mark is -11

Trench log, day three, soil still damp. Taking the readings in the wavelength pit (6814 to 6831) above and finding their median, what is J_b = 57.2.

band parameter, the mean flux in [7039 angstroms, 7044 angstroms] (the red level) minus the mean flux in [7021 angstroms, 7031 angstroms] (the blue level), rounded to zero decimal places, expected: 0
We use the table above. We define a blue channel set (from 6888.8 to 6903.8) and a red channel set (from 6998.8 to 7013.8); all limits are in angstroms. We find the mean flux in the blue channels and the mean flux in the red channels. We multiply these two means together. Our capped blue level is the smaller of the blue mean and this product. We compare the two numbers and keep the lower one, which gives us 58.0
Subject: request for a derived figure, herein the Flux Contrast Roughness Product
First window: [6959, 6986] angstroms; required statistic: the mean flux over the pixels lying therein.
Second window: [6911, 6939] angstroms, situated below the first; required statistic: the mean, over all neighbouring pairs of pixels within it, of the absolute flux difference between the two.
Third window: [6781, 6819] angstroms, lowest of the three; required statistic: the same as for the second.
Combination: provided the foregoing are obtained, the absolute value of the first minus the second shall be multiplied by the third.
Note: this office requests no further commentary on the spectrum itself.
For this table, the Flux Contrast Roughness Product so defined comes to 171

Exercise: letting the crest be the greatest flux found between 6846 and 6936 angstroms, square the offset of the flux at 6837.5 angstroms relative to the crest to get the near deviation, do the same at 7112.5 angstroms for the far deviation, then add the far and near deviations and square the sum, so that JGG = 6376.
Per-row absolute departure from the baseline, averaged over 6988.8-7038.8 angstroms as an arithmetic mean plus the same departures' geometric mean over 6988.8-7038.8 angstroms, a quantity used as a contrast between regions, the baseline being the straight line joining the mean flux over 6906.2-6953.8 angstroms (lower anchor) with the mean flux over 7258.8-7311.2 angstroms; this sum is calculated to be 3.6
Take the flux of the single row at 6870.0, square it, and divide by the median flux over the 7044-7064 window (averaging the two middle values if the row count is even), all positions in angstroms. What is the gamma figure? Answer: 45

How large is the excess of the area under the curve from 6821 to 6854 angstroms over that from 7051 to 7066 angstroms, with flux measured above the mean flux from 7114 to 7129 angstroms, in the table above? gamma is -130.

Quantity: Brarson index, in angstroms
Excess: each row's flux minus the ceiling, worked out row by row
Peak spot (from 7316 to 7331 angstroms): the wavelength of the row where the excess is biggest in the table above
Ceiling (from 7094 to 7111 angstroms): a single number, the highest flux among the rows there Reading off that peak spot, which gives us 7317.5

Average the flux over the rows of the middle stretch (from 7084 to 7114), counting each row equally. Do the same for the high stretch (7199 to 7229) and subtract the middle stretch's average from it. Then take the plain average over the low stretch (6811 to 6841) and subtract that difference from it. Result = 60.6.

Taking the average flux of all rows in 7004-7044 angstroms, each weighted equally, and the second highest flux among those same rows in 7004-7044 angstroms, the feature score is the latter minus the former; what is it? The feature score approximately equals 4.7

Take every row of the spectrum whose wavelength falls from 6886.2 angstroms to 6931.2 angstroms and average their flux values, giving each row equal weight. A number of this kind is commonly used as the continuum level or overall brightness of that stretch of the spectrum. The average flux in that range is 59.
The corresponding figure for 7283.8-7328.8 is 64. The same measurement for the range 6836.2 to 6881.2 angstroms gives 57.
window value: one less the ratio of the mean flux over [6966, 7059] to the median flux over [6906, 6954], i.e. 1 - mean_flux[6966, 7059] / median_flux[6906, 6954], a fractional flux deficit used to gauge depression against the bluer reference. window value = -0.03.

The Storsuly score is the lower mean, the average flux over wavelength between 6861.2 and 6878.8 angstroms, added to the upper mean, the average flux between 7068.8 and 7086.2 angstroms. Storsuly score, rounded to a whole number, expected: 123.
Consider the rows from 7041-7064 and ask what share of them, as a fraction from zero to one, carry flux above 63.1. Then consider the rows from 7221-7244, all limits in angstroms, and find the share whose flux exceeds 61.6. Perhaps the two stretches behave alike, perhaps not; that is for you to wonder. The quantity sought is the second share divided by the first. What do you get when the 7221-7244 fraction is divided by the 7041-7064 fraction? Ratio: 1.20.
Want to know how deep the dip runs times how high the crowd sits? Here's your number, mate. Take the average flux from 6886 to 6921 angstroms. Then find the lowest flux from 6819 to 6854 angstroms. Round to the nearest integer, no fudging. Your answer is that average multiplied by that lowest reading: 3136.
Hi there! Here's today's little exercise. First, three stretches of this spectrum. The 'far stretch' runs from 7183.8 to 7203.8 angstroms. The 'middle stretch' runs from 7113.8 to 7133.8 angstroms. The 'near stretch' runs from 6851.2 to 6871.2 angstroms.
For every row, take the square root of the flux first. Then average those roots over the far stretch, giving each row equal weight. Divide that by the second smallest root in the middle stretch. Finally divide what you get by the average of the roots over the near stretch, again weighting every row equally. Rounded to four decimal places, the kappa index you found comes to 0.1348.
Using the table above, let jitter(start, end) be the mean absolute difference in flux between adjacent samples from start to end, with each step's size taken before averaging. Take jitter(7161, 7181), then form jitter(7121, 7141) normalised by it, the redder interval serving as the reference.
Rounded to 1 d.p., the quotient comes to 1.0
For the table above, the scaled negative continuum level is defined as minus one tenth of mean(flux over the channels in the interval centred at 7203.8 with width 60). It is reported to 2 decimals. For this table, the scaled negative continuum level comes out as -6.05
